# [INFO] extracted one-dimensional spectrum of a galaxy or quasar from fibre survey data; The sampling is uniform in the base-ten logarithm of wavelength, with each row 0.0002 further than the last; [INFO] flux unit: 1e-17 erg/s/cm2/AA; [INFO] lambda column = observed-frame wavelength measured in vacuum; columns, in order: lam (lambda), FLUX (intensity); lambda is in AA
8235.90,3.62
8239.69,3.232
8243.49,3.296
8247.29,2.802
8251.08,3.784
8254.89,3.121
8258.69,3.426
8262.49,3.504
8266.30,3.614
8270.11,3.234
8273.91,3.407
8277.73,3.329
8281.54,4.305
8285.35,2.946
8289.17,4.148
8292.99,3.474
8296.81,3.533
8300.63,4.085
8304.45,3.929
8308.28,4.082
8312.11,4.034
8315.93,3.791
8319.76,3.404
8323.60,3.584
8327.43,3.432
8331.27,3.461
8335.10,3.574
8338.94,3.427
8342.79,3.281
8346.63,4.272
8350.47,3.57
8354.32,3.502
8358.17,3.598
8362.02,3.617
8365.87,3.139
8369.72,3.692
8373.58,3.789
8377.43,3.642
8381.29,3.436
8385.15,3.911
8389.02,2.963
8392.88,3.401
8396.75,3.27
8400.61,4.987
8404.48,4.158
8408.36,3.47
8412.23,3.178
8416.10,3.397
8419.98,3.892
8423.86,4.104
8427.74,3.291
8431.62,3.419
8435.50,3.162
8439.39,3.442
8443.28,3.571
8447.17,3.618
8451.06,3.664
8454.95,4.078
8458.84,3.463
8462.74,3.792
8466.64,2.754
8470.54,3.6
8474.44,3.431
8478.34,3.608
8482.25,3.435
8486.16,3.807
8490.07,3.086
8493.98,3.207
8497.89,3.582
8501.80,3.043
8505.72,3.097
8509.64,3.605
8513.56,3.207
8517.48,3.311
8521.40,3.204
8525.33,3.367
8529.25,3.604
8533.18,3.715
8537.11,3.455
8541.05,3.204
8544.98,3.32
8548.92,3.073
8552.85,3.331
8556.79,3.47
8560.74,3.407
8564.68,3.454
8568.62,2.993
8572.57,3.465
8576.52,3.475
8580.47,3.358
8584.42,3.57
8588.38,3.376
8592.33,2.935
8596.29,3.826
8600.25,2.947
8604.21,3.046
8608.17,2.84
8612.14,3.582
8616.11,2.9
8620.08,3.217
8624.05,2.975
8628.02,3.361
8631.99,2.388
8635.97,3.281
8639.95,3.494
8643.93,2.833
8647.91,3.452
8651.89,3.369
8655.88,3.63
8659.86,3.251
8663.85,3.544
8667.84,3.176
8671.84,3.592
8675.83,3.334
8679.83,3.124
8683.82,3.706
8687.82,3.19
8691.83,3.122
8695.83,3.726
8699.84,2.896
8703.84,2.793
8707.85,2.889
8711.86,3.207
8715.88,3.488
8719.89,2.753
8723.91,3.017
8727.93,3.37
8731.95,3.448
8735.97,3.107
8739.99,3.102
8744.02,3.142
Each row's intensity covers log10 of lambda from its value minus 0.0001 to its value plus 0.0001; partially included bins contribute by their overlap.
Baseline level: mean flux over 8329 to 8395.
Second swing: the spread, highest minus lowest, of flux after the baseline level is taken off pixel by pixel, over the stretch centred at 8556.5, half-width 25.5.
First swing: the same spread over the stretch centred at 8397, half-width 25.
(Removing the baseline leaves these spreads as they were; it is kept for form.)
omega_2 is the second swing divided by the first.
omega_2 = 0.36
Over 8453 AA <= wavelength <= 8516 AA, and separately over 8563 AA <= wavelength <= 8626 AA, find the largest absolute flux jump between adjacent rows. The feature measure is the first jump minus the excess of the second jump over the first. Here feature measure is 1.2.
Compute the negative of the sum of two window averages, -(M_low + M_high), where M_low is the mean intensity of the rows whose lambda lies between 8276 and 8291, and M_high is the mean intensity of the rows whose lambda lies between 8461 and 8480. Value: -7.12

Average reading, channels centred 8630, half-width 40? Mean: 3.20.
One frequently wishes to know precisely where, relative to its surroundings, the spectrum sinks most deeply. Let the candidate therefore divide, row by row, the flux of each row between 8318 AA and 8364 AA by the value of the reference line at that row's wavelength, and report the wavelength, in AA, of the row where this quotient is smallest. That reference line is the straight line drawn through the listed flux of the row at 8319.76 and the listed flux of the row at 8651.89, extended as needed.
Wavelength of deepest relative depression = 8342.79 AA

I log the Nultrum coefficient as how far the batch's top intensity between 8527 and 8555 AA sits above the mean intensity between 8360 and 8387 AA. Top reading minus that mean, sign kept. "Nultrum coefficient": 0.11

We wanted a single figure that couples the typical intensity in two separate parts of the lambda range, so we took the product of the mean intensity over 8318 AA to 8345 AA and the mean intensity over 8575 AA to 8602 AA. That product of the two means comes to 11.6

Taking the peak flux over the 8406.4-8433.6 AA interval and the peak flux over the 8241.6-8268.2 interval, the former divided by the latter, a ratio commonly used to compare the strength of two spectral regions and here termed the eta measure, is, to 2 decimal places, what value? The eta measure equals 1.08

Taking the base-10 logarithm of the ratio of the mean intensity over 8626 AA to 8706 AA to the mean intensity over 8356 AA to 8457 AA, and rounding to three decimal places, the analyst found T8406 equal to -0.044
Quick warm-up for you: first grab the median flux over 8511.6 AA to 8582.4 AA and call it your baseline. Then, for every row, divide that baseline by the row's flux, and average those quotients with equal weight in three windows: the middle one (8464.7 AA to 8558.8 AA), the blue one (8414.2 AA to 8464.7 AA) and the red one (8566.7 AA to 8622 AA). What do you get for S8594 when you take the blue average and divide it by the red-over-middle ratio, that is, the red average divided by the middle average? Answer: 0.906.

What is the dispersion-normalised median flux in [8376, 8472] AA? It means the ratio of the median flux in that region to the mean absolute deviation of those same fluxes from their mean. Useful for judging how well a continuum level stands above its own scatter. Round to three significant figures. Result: 10.9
